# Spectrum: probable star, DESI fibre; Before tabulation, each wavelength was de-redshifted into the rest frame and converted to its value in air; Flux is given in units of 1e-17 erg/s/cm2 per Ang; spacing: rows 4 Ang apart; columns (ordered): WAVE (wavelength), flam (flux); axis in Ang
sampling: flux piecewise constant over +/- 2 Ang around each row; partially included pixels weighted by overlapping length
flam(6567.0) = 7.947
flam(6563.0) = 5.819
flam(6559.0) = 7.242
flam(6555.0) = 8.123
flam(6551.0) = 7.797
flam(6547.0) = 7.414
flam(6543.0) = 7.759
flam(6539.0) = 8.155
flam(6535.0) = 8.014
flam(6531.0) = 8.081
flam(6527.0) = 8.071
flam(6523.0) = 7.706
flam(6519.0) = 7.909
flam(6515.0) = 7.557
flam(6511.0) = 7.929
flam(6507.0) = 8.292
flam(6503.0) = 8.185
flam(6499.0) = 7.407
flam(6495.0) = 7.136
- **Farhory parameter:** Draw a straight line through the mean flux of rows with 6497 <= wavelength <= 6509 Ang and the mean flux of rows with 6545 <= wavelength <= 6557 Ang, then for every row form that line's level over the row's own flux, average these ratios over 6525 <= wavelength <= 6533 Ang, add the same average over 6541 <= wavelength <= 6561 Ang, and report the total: 1.99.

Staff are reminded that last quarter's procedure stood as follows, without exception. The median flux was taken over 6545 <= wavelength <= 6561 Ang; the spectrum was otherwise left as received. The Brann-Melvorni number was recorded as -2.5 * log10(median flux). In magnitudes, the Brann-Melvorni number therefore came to -2.20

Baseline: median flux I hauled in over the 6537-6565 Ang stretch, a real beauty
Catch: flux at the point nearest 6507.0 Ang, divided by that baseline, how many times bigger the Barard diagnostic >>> 1.07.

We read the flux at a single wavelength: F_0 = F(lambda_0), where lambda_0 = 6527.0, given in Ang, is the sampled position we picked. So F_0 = 8.071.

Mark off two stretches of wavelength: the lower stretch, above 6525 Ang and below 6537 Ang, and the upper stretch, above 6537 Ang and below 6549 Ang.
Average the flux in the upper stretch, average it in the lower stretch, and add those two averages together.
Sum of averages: 15.8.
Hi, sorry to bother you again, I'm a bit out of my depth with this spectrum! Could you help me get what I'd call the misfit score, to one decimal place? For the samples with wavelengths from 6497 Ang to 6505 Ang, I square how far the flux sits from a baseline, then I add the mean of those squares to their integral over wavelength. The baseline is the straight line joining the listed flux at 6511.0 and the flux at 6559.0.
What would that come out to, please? 2.3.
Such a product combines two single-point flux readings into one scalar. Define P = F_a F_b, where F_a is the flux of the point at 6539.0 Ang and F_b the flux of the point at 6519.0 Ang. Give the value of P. 64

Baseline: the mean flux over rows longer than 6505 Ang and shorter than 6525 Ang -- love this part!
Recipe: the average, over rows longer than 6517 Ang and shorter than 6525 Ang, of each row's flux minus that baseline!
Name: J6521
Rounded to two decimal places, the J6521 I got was -0.07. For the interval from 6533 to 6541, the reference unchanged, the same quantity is 0.21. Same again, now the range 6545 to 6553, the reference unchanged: -0.27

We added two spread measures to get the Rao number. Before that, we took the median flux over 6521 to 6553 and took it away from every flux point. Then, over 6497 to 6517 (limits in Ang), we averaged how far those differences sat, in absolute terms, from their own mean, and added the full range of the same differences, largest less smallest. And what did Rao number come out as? 1.2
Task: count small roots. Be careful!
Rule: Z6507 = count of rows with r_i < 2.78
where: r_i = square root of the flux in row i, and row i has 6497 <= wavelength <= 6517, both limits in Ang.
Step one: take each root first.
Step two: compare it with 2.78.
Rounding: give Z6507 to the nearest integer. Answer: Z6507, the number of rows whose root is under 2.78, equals 2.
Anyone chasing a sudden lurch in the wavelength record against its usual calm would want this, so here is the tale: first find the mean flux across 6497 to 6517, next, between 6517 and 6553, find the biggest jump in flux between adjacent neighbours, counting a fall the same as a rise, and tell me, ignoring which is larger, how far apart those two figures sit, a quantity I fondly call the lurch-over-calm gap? 7.48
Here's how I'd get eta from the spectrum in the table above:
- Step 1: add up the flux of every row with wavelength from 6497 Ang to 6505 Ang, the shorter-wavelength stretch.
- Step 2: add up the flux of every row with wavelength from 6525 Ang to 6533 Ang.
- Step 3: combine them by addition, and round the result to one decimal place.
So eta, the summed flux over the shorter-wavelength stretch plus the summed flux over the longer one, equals 31.7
